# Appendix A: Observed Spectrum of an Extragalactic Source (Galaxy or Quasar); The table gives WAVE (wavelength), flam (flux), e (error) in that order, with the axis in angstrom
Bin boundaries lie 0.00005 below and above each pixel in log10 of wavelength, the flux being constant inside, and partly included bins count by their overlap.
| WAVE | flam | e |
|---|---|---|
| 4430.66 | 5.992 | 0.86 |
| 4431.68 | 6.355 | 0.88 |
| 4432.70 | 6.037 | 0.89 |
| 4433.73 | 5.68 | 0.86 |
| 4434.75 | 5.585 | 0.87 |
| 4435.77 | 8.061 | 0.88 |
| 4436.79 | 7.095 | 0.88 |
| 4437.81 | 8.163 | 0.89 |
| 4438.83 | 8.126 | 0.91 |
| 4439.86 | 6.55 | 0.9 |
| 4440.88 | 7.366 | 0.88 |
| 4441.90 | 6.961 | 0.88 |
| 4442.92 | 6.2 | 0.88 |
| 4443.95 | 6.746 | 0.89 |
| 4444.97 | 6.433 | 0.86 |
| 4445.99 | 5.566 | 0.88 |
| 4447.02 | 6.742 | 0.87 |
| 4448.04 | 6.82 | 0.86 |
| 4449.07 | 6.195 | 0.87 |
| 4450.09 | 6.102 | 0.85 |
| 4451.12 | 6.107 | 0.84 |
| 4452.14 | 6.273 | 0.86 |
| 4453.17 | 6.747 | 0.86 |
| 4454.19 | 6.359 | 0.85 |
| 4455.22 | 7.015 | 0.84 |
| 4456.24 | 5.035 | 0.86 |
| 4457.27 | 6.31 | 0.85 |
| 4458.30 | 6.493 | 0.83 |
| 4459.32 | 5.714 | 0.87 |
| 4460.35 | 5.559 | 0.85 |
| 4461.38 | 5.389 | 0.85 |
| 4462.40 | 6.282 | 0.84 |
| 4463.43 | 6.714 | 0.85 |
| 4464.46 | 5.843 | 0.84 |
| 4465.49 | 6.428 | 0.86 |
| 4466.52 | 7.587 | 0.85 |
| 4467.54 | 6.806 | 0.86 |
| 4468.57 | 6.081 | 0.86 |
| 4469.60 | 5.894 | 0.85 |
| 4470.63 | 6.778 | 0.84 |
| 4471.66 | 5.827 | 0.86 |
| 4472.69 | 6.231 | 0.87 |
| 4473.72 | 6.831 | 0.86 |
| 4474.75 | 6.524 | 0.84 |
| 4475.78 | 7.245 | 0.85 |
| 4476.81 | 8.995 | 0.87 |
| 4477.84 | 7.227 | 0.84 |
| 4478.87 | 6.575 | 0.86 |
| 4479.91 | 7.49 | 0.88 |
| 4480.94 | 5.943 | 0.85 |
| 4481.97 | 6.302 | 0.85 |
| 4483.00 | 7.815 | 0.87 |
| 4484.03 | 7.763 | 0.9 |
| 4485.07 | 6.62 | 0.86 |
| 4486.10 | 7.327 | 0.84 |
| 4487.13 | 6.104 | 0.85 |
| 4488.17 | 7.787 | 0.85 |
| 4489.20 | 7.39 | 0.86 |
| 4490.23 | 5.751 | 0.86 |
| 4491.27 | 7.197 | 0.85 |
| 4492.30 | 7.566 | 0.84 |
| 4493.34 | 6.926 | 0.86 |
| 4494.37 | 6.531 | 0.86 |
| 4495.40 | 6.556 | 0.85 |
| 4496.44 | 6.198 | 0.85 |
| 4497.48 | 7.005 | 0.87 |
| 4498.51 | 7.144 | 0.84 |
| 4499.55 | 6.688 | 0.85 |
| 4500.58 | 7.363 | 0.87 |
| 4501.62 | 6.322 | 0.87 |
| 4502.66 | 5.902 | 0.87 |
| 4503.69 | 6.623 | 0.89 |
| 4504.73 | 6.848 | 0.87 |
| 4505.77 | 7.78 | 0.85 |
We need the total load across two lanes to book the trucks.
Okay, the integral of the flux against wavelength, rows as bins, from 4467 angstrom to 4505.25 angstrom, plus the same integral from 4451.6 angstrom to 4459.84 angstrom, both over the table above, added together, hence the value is 312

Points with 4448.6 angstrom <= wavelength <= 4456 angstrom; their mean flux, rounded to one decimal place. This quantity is 6.4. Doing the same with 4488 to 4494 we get 7.1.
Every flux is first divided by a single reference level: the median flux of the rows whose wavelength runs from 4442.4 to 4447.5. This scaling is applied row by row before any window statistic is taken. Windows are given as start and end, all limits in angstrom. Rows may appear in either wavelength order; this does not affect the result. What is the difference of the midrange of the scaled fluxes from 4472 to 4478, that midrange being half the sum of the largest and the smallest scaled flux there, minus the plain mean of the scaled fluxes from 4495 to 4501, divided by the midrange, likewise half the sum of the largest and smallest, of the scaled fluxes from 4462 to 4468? 0.12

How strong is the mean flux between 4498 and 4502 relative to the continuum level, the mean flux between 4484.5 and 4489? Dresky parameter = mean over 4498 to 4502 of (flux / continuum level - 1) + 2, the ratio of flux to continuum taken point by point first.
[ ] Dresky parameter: 1.99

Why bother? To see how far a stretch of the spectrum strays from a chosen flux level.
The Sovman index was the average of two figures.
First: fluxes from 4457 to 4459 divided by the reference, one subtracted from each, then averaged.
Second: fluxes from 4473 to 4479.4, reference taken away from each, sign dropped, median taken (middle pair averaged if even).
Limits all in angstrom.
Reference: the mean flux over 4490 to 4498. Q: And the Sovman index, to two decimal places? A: 0.15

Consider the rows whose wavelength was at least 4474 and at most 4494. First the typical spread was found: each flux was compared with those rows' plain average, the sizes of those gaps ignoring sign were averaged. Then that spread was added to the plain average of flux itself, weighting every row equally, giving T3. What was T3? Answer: 7.70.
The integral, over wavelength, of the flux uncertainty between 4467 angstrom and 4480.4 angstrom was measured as 11.5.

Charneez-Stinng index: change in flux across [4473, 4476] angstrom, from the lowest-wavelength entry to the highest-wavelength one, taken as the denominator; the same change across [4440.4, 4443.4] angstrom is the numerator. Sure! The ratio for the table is -2.8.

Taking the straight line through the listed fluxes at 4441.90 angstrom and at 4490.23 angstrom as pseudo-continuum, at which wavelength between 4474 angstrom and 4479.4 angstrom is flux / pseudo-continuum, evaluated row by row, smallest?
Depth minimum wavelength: 4474.75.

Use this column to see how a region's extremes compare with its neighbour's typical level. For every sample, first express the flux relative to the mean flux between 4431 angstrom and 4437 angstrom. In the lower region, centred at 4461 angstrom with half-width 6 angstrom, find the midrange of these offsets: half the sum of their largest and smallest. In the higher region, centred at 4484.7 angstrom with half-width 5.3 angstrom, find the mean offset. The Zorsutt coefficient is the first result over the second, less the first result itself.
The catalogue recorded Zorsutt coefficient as -0.1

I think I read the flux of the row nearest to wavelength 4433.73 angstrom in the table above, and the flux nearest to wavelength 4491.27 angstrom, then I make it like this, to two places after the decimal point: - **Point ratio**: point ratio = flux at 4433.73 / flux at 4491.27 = 0.79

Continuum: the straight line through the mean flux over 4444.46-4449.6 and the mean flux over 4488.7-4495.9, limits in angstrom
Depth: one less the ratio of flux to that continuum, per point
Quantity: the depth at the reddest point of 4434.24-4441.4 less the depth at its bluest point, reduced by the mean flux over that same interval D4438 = -7.6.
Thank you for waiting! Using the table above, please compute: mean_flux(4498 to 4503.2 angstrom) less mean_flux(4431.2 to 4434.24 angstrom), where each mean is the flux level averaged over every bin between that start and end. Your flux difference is 0.7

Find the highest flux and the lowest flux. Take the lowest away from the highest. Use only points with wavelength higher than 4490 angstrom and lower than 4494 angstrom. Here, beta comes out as 1.8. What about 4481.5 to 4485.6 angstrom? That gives 1.5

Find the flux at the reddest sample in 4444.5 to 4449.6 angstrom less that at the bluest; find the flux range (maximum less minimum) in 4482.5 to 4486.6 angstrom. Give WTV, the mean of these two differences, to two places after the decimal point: 0.48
